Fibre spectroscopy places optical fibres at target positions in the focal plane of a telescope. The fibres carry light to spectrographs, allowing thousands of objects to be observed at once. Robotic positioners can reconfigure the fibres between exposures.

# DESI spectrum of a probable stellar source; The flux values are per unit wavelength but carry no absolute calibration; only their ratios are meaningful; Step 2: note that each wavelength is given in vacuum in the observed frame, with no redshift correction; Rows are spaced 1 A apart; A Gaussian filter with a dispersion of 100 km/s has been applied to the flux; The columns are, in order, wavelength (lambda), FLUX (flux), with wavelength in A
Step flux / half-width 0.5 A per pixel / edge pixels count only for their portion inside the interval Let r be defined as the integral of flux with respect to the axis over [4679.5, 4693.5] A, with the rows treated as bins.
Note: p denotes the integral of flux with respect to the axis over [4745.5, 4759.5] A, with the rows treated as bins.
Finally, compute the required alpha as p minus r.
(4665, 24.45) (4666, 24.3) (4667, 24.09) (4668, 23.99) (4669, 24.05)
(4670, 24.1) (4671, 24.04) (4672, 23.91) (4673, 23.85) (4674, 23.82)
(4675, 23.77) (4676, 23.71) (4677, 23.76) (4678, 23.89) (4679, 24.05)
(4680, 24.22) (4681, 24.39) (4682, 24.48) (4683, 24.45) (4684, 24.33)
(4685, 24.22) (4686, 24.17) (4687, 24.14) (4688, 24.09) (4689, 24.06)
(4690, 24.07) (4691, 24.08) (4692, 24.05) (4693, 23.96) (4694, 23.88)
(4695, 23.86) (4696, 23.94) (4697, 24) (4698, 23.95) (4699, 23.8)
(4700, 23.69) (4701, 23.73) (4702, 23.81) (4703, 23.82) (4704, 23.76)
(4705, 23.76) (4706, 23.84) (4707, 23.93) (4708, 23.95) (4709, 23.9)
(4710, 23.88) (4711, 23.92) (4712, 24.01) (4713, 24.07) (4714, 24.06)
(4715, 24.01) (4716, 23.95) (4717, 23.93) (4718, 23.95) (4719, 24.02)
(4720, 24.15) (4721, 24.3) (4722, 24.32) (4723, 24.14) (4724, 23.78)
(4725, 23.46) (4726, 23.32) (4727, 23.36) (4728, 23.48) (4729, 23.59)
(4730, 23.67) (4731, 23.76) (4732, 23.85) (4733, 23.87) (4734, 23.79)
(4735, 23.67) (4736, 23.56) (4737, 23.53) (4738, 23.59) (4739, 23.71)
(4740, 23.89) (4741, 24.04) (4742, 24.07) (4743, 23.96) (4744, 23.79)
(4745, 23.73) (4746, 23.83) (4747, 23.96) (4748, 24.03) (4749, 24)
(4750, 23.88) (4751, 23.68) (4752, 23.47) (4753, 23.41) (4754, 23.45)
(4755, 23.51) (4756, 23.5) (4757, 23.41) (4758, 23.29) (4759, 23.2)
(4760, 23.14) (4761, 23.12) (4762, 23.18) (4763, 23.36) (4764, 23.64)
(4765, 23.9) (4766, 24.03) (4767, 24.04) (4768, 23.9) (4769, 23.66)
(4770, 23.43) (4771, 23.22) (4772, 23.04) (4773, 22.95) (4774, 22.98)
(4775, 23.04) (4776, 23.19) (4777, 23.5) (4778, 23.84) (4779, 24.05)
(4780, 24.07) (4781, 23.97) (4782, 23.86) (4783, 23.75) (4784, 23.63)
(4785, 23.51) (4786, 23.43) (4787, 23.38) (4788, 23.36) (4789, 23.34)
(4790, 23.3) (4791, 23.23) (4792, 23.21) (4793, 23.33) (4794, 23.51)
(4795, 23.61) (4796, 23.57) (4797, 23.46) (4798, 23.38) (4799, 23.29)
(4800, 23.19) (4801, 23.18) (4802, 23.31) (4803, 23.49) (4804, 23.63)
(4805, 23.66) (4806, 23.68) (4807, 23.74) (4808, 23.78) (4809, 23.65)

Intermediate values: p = 331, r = 339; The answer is -8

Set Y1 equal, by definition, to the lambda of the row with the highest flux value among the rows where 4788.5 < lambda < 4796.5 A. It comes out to 4795 A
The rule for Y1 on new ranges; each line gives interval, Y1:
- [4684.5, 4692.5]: 4685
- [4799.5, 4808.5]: 4808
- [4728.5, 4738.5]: 4733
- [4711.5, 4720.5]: 4720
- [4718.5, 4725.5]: 4722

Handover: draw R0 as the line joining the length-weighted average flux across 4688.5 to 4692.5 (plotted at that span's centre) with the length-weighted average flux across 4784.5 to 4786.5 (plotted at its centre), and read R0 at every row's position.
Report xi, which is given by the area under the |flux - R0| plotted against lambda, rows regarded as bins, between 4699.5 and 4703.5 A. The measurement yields 0.93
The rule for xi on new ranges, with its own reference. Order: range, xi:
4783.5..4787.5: 0.30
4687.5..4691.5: 0.04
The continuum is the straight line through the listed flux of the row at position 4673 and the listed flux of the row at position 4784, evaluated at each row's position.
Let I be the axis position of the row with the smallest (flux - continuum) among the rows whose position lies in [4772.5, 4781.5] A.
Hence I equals 4773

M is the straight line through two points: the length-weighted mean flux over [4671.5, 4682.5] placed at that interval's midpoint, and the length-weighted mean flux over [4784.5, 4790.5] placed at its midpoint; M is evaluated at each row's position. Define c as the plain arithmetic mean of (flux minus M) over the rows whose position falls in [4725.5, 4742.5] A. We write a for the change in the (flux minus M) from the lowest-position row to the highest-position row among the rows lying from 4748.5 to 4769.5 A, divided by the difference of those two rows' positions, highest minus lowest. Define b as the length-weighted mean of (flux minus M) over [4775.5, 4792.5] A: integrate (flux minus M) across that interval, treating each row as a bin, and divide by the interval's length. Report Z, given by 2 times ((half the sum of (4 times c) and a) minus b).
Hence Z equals -0.3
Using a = -0.012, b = 0.16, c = 0.01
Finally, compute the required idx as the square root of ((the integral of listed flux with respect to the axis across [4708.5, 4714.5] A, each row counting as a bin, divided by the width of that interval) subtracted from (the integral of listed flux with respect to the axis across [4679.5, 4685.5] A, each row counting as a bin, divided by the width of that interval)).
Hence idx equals 0.61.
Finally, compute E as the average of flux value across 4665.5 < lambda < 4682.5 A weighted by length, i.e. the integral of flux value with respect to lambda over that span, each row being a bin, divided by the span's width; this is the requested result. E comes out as 24.02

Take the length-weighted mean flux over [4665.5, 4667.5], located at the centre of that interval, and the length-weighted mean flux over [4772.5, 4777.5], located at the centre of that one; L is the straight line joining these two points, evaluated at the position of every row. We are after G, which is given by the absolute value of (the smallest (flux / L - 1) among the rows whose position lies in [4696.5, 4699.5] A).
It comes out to 0.003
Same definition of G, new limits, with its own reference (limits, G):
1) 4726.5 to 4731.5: 0.010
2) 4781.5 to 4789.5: 0.015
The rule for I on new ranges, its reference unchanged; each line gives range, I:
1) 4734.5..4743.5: 4737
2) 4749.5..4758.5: 4758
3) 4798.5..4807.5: 4801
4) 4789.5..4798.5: 4792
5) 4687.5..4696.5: 4695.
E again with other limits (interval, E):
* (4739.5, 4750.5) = 23.93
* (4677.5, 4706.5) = 24.02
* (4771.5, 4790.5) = 23.48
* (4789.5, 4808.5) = 23.45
